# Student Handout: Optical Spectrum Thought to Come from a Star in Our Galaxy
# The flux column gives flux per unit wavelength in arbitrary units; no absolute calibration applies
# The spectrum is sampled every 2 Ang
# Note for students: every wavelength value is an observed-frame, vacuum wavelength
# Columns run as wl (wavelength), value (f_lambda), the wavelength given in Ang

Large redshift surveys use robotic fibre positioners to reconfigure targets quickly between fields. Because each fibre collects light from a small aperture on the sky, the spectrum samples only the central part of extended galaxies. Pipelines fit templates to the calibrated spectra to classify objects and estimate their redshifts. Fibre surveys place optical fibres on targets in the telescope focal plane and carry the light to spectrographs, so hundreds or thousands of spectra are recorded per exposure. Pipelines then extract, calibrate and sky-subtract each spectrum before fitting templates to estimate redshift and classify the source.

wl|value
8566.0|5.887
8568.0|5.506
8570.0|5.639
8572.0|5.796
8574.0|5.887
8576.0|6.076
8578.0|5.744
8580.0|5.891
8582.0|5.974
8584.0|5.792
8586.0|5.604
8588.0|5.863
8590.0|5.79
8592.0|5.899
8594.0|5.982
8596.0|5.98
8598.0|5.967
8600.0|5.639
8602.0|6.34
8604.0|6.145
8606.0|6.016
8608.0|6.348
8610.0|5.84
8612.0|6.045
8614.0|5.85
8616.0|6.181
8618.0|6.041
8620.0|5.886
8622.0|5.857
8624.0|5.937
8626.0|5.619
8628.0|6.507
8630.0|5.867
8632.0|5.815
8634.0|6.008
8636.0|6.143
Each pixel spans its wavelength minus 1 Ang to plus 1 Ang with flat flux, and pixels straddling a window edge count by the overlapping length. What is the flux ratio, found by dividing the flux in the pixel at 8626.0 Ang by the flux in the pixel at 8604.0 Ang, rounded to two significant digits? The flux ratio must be 0.91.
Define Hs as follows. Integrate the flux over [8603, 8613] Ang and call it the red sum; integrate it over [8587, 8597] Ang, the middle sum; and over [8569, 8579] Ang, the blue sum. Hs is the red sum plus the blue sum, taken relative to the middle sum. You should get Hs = 2.02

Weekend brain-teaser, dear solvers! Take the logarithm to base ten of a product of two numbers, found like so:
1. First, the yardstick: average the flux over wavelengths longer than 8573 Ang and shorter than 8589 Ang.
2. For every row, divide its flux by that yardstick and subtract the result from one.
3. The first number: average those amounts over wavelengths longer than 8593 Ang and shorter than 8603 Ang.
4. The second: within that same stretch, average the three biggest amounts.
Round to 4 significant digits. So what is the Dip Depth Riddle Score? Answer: -4.519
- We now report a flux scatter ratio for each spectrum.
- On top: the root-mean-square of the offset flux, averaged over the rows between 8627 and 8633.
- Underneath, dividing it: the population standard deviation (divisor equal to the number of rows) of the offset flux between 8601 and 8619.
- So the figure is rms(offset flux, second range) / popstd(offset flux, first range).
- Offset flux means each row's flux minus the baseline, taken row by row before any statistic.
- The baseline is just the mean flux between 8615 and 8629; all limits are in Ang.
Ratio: 1.8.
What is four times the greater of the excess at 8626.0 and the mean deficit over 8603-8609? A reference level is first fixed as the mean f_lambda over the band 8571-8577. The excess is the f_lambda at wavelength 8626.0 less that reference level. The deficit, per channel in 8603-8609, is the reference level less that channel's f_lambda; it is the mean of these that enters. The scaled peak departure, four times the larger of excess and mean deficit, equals -1.0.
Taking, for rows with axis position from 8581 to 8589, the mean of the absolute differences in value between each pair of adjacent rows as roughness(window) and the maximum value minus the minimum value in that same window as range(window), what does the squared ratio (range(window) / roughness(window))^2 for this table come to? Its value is 3.1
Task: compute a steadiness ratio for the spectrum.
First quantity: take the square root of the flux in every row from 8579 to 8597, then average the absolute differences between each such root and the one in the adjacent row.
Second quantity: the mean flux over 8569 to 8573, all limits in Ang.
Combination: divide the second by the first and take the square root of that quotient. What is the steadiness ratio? 15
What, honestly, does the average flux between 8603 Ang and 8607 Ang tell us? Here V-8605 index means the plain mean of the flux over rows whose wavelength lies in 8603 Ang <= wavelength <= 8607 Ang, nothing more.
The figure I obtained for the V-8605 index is 6.08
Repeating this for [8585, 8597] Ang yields 5.85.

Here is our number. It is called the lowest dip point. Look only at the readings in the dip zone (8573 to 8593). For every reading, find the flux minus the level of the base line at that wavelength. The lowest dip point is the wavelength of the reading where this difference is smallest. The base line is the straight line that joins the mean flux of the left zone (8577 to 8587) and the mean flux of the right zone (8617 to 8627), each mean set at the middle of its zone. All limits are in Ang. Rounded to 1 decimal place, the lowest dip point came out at 8586.0 Ang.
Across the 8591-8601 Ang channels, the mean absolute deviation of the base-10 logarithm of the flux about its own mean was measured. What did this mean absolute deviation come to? 0.0076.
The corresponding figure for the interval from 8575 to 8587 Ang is 0.0099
